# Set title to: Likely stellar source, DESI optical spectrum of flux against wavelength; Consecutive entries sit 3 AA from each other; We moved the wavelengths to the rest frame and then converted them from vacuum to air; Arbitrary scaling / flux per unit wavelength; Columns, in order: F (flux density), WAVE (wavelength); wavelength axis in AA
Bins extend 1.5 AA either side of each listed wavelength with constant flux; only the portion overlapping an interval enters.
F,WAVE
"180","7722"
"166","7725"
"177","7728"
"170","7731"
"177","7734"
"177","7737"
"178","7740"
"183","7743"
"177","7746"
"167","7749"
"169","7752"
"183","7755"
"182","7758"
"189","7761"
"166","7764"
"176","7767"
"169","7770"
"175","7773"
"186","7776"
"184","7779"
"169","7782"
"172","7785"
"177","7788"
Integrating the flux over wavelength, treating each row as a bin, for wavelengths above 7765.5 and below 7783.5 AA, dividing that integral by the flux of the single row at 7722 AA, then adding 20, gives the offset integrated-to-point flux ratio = 38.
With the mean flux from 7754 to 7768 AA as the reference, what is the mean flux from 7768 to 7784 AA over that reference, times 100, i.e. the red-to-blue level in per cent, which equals 98.5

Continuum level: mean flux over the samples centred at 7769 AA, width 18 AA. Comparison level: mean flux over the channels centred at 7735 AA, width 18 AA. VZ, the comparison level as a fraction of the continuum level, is 1.00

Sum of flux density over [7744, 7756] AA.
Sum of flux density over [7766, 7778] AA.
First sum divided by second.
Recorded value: 0.99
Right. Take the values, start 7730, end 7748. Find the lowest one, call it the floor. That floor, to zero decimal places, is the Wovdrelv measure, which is 170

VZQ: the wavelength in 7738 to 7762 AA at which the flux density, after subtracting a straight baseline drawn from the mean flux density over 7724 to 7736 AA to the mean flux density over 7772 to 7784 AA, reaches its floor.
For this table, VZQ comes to 7749 AA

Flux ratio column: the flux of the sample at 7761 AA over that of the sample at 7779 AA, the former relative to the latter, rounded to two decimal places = 1.03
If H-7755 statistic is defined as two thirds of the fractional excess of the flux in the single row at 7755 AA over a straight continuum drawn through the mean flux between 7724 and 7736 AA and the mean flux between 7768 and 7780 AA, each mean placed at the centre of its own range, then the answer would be 0.027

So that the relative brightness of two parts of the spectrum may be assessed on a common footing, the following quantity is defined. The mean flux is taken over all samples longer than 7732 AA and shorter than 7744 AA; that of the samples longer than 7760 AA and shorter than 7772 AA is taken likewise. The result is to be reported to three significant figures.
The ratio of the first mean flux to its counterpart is 1.02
